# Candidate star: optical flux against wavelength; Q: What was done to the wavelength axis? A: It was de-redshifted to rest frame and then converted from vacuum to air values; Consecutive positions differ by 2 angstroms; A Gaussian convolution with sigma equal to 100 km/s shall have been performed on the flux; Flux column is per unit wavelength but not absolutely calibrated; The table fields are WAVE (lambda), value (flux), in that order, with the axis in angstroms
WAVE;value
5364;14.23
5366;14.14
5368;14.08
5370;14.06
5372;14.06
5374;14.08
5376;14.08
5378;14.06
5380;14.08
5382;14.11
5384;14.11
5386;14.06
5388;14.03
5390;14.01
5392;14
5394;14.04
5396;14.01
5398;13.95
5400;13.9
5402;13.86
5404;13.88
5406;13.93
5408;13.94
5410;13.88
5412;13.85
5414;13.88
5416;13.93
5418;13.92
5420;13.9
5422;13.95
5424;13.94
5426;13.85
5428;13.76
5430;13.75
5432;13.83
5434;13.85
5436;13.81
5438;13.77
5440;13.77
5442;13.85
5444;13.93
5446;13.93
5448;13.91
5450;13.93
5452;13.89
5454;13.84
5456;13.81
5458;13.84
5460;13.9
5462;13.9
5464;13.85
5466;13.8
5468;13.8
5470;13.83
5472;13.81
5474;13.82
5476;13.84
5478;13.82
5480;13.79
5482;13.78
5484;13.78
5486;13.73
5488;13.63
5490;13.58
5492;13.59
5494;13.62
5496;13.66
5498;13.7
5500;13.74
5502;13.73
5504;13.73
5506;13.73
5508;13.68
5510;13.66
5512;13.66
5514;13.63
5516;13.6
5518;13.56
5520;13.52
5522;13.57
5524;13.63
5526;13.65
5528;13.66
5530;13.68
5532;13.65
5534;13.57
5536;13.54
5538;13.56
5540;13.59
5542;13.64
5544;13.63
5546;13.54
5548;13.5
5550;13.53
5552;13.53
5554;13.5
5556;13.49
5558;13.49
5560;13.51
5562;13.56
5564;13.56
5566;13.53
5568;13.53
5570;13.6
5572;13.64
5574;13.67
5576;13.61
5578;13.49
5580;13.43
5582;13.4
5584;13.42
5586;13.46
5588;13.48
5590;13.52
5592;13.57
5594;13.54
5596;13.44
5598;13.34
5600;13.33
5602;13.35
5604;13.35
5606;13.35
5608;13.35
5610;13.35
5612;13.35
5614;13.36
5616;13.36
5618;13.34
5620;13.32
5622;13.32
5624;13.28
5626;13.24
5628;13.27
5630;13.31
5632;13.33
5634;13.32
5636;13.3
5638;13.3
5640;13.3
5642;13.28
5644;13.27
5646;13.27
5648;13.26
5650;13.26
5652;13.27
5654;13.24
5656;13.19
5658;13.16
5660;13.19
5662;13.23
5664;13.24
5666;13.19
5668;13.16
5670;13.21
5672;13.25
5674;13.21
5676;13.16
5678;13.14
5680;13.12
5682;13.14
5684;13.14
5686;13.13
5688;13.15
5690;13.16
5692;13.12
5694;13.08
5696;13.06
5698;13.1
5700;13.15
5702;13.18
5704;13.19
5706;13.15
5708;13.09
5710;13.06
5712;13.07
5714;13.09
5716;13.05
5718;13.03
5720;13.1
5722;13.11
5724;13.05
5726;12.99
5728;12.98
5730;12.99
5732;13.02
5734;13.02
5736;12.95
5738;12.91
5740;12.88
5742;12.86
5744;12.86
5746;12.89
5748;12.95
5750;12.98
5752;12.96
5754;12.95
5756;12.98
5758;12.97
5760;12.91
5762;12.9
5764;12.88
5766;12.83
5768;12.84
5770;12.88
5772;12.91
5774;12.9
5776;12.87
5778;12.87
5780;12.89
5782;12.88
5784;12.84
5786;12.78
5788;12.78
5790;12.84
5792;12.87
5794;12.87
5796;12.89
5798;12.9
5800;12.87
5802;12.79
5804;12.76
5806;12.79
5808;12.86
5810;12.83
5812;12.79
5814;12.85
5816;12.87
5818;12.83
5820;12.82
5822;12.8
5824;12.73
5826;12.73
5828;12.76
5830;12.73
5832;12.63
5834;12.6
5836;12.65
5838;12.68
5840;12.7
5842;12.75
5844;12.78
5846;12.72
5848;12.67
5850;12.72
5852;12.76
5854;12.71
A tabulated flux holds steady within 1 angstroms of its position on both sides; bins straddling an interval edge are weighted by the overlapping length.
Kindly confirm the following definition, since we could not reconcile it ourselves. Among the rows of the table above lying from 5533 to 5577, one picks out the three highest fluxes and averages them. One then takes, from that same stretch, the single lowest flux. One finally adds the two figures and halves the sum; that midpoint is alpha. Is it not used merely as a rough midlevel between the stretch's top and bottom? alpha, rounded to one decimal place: 13.6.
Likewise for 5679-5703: 13.1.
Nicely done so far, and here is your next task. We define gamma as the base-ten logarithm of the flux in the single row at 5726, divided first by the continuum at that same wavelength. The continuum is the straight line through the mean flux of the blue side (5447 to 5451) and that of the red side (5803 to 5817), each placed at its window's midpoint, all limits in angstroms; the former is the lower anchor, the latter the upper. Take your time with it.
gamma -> -0.0029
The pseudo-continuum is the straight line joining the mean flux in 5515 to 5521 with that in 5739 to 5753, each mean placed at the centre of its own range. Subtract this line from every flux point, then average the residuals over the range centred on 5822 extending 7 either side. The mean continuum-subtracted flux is 0.10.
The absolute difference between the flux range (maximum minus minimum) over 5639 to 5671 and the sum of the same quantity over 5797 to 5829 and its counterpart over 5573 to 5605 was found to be 0.37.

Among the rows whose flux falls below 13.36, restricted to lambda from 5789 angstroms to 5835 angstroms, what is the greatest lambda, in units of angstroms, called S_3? 5834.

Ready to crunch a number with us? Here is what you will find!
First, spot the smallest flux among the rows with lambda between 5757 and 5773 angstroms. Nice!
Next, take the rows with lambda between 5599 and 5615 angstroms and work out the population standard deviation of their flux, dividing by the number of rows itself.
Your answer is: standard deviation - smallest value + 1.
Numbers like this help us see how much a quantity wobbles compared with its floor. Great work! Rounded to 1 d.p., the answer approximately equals -11.8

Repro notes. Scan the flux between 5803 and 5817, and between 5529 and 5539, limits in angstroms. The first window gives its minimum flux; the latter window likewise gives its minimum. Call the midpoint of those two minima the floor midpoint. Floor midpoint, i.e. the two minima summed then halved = 13.15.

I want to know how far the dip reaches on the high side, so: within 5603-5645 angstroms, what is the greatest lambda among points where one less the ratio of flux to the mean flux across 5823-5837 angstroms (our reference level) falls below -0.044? 5644 angstroms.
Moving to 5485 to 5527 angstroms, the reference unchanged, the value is 5526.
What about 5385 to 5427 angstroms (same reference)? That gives 5426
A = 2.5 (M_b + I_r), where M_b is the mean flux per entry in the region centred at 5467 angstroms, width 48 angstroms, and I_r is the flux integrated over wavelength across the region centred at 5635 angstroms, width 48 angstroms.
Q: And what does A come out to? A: 1629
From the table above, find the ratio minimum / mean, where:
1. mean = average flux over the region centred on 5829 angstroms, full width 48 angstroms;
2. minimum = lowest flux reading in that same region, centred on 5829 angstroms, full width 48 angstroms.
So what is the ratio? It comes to 0.988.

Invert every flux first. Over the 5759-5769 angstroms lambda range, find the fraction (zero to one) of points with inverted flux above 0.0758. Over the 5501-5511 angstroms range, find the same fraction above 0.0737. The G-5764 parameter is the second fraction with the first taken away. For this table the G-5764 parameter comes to -1.00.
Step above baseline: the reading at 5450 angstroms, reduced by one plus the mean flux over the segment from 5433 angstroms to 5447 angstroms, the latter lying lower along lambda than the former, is -0.91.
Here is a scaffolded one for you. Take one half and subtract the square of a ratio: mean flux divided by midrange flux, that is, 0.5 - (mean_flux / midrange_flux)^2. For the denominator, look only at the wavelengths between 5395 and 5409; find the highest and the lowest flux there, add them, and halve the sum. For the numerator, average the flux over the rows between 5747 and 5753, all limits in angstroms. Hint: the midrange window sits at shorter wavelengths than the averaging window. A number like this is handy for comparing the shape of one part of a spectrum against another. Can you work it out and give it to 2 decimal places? -0.37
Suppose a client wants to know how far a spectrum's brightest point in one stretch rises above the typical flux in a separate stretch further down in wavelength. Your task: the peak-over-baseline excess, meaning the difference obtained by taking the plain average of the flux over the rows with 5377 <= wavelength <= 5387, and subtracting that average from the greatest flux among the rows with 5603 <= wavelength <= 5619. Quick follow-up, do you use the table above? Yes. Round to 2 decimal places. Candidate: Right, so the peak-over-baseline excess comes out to -0.72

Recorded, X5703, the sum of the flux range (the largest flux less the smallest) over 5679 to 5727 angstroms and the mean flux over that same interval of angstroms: 13.3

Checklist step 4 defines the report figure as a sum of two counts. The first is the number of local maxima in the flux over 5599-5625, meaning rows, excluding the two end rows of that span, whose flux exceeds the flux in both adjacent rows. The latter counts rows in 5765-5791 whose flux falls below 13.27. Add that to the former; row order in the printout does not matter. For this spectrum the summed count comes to 13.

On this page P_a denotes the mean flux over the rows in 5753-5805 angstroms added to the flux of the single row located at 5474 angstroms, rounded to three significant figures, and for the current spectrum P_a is 26.7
